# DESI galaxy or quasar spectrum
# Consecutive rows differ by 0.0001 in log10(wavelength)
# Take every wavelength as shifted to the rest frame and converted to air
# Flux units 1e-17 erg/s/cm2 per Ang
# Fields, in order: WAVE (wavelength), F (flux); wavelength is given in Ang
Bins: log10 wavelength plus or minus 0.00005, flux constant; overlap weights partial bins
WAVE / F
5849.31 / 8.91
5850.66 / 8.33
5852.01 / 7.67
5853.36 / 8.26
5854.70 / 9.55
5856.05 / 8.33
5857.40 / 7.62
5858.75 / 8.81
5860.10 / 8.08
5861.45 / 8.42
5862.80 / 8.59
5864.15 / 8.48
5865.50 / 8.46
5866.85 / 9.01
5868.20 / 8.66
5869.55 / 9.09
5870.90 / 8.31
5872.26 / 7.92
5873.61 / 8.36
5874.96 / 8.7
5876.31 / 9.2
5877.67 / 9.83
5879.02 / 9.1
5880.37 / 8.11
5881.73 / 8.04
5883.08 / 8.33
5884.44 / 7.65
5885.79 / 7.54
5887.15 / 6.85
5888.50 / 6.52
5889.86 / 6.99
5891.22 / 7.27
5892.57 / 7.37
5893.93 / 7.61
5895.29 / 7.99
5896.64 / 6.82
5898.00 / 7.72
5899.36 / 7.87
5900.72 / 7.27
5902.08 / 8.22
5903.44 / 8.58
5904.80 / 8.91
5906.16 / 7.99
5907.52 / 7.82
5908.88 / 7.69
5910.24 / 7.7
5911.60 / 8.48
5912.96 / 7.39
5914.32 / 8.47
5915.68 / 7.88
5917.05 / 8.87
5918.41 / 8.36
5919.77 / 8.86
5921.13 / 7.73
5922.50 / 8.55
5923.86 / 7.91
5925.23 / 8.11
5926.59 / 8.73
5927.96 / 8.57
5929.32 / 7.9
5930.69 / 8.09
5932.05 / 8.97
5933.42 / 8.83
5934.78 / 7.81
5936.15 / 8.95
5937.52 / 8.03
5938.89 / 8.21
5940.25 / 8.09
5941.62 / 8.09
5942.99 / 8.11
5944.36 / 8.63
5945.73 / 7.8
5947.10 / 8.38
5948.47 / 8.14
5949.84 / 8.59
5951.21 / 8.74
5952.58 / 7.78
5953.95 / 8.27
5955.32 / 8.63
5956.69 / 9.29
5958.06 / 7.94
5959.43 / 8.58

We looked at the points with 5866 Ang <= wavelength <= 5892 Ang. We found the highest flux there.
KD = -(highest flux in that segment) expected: -9.83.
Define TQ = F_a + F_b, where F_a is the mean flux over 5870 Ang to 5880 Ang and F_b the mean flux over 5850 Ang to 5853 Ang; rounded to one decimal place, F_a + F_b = 16.8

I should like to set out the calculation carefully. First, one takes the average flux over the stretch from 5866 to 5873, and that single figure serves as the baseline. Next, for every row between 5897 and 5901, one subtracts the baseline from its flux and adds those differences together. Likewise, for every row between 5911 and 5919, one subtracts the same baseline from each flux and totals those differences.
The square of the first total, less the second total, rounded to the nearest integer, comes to 11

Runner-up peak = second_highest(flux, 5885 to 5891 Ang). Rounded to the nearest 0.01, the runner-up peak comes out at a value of 6.99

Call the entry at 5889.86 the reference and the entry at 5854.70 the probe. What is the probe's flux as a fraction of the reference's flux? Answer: 1.37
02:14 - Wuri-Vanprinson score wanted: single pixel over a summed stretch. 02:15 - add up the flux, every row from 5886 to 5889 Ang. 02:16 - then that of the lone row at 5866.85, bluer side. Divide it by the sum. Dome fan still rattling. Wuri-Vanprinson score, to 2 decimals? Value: 0.67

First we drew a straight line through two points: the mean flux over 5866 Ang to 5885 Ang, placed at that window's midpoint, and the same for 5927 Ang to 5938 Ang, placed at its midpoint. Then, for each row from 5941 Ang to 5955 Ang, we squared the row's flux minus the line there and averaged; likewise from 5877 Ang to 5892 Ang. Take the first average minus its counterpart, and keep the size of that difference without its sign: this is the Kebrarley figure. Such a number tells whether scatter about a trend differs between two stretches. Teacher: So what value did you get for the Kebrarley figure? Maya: 1.3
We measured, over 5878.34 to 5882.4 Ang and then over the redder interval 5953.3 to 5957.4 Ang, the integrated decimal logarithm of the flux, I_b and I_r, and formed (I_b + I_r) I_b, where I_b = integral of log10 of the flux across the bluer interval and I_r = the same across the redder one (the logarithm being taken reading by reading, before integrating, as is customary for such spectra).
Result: 28.6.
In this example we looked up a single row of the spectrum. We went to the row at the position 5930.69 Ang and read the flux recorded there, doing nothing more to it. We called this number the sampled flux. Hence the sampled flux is 8.09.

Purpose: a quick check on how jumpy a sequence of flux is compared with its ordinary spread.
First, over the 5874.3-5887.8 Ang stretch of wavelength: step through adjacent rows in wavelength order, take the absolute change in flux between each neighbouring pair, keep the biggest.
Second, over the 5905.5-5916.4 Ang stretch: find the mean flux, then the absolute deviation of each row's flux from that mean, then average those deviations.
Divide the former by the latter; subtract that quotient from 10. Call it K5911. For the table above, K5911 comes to 6.6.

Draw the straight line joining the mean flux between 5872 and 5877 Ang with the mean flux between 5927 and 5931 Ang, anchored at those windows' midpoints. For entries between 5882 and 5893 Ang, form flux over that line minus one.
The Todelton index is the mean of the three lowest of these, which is -0.20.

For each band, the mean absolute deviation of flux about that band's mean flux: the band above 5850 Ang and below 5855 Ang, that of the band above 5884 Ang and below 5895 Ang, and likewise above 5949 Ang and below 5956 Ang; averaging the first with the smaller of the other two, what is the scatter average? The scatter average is 0.425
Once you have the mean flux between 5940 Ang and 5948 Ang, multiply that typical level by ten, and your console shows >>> 82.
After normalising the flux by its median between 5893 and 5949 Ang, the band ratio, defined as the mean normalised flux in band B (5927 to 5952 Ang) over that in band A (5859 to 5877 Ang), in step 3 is 0.97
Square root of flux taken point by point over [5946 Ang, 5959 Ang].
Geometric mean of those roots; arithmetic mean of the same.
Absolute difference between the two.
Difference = 0.001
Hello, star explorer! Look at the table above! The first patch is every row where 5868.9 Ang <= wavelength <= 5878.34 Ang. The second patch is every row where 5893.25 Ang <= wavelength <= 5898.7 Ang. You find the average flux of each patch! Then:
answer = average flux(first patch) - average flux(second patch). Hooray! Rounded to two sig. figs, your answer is 1.2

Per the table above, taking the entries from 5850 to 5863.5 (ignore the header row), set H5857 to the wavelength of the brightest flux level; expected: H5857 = 5854.70 Ang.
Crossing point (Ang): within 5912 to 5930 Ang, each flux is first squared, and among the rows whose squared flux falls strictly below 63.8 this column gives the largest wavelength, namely 5929.32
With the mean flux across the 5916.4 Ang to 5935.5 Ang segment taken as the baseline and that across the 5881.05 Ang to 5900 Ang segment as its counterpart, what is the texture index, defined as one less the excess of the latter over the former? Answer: 1.9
